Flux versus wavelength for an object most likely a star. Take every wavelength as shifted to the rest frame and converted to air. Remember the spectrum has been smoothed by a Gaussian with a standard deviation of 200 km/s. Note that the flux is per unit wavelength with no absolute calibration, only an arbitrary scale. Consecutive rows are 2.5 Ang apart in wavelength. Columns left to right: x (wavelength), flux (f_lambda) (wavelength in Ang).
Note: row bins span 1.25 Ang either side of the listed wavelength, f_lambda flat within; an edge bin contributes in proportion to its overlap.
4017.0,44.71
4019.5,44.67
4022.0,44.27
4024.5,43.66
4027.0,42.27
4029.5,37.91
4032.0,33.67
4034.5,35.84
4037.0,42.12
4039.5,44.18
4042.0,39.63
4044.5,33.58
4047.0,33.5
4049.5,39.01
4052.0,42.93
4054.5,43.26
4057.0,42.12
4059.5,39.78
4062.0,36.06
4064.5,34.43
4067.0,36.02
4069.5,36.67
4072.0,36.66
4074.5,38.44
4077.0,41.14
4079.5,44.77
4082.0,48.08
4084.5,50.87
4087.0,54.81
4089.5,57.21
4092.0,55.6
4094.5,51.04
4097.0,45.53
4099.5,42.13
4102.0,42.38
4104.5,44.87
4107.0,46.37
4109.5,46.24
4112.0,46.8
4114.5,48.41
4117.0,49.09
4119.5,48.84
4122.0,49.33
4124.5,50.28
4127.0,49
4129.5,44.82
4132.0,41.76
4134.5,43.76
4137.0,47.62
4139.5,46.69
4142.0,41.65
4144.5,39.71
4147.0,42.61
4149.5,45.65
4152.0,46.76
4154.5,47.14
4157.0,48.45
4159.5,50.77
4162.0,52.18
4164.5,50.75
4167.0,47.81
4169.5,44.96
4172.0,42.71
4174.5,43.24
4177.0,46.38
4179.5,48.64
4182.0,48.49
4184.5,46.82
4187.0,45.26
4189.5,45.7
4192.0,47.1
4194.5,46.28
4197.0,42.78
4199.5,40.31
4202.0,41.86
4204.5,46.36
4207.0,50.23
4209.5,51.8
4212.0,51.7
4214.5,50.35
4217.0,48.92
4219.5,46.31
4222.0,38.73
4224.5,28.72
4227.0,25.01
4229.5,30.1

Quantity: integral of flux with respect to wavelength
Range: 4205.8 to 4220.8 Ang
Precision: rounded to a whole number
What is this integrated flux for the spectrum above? 748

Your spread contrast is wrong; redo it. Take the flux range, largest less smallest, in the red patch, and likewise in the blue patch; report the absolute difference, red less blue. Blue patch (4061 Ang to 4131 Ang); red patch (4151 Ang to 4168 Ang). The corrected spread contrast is 17.4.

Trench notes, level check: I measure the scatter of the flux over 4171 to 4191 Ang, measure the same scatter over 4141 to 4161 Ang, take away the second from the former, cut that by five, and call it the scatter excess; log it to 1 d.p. -0.3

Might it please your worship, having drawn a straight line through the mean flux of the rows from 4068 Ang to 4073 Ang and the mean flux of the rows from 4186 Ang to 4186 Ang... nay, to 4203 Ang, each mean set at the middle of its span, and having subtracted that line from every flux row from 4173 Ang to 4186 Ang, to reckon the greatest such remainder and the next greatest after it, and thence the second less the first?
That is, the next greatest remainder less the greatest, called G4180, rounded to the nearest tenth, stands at -0.3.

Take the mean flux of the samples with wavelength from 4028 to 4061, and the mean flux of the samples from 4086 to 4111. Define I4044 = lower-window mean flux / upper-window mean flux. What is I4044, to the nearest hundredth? 0.80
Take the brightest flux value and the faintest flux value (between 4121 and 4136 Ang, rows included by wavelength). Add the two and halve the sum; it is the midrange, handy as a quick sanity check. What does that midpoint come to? 46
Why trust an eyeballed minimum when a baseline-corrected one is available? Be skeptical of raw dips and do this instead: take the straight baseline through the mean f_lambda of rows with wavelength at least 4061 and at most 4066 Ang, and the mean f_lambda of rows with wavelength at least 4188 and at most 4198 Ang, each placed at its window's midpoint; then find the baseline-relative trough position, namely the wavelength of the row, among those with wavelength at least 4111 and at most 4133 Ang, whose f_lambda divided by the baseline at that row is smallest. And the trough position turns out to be 4132.0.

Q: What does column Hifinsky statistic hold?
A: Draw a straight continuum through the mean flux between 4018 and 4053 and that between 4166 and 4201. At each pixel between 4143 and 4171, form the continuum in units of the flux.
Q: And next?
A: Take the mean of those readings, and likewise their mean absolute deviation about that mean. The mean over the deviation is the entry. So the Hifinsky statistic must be 17.3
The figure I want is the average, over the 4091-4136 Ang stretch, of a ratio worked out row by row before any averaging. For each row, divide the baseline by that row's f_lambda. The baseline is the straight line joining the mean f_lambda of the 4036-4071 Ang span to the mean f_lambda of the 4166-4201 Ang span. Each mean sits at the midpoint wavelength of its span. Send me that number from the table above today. 0.896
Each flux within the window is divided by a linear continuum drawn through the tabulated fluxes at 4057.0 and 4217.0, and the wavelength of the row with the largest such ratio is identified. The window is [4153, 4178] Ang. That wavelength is 4162.0 Ang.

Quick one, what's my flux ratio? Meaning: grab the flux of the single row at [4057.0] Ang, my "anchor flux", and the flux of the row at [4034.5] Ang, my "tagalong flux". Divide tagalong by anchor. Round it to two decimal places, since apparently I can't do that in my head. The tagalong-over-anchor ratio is 0.85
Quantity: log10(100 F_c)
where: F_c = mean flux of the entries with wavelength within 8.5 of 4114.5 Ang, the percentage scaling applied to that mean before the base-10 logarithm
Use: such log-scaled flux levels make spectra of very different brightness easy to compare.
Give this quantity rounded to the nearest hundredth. 3.68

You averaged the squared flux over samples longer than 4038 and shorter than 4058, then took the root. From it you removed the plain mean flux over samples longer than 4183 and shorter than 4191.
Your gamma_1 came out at -6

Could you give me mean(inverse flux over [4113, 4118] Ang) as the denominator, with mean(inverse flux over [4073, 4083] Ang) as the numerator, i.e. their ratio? 1.14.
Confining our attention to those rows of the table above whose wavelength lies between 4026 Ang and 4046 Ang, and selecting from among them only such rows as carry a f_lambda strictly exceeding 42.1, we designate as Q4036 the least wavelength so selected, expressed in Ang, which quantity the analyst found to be 4027.0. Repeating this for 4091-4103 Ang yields 4092.0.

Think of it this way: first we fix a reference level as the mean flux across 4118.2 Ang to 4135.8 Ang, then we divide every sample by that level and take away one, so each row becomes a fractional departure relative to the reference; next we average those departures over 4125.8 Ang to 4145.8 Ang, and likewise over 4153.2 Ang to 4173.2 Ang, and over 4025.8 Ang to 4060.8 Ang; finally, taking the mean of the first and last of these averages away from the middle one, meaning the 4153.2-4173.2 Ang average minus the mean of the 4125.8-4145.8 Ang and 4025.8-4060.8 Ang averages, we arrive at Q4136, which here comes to 0.13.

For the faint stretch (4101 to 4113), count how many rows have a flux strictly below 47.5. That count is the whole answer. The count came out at 5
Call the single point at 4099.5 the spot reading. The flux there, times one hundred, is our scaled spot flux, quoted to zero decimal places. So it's 4213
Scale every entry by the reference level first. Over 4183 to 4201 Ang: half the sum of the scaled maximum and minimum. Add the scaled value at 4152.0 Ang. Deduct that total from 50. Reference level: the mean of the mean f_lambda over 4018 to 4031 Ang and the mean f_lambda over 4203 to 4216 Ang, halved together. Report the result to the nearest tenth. 48.0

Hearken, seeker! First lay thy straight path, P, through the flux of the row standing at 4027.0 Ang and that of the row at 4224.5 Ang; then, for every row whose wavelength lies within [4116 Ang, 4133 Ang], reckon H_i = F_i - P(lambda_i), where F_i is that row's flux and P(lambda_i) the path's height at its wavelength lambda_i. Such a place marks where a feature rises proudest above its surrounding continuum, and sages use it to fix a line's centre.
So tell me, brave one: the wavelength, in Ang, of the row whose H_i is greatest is 4124.5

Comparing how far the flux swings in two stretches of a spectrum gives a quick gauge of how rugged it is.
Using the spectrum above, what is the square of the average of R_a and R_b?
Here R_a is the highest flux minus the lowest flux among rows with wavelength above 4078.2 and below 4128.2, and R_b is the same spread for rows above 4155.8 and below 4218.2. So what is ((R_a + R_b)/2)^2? 182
